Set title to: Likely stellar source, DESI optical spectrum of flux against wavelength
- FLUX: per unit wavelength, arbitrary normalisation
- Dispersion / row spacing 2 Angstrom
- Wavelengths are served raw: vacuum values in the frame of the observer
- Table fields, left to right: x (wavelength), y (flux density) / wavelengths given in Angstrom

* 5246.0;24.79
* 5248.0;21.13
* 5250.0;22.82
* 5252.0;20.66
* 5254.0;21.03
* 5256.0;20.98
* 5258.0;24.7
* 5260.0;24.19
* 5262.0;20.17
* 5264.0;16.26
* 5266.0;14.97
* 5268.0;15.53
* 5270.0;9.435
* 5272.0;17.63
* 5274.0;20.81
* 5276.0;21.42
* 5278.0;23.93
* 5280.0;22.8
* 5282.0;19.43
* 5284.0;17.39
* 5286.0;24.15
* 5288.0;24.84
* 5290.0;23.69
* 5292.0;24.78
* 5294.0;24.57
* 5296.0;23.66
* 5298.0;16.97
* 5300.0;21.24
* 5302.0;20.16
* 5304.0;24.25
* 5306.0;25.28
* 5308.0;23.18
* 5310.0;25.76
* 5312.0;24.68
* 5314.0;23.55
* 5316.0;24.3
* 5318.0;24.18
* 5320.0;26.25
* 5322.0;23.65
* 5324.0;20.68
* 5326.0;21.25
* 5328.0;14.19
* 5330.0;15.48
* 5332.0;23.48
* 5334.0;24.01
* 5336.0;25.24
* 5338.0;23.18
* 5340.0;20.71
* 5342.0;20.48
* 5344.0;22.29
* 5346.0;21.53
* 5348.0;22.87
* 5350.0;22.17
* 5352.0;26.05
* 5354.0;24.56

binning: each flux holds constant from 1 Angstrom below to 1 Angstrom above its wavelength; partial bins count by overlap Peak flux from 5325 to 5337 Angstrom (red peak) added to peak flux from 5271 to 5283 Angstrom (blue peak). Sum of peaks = 49.2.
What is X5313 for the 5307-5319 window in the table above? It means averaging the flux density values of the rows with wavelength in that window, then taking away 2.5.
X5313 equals 21.8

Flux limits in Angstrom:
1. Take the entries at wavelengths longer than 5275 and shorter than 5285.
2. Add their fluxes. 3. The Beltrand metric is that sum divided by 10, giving 10.5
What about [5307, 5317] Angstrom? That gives 12.1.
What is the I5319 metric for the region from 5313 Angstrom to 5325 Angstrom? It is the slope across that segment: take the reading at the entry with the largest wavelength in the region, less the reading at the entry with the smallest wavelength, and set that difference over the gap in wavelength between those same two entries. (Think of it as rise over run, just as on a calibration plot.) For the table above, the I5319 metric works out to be -0.29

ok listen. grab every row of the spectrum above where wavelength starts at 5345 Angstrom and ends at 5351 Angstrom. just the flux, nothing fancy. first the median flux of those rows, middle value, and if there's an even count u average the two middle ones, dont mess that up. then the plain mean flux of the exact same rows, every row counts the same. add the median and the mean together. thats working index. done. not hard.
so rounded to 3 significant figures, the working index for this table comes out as 44.4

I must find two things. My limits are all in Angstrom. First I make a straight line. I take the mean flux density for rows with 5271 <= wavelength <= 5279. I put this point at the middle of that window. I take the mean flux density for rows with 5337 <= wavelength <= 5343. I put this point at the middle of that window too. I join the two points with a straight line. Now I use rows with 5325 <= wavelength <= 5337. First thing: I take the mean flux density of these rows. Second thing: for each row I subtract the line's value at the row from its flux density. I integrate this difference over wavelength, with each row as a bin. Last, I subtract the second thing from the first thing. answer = 30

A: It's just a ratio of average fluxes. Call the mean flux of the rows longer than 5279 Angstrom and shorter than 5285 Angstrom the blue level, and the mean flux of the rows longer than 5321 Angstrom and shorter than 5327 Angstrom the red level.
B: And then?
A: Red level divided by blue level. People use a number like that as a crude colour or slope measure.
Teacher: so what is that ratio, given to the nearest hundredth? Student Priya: 1.10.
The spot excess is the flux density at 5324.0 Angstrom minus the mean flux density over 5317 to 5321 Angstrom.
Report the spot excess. -5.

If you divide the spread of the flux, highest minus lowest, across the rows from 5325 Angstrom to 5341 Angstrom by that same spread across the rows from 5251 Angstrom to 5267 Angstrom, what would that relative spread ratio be 1.14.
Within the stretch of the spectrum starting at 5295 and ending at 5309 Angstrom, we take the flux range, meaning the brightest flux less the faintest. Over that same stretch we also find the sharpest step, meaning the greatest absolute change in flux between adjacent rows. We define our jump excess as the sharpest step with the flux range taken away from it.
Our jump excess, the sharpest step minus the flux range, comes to -1.6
